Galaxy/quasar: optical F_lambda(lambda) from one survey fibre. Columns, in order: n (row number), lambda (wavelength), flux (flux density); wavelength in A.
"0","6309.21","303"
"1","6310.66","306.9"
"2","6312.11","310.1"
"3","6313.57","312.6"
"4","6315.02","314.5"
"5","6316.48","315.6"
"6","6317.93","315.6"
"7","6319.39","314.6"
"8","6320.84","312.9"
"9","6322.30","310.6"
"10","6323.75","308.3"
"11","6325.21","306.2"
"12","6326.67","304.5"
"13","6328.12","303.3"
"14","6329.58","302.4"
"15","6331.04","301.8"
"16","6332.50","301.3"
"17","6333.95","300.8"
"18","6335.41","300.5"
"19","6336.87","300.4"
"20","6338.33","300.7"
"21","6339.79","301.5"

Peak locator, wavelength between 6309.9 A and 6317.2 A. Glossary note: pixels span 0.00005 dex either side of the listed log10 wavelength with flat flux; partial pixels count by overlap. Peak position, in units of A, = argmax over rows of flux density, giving 6316.48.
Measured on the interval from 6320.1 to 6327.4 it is 6320.84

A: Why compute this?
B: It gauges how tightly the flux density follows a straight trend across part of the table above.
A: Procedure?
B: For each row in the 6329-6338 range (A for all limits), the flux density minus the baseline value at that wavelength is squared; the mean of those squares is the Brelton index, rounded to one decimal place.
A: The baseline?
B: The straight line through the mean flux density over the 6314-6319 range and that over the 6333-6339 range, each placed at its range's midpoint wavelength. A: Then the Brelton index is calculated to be 3.8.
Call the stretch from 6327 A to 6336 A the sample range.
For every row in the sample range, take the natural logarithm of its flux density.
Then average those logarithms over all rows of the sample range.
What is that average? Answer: 5.71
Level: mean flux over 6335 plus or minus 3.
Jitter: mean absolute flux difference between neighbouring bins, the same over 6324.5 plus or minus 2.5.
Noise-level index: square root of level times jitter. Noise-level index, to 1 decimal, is 24.7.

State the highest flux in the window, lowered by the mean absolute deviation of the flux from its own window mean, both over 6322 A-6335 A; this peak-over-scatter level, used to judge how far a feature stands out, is 308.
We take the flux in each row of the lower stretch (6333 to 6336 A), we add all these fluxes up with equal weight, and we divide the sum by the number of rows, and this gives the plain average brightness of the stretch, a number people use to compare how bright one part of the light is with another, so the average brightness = 301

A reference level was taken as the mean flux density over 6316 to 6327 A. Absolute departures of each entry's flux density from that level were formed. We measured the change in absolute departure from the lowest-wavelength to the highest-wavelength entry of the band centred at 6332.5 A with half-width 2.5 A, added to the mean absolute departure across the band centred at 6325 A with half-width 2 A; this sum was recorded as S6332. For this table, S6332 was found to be 6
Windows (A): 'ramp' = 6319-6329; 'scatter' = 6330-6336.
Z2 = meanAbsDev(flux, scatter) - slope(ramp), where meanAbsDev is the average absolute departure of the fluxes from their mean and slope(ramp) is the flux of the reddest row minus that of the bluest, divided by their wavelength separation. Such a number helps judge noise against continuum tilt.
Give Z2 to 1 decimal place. 1.7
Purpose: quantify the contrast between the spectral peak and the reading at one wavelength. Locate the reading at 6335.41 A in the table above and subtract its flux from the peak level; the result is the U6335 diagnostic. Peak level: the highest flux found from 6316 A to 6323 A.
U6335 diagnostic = 15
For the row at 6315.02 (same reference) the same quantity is 1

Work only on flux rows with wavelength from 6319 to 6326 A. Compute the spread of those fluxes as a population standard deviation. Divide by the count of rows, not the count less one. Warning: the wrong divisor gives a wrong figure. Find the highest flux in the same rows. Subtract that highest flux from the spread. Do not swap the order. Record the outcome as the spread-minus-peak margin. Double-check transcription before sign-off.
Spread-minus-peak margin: -312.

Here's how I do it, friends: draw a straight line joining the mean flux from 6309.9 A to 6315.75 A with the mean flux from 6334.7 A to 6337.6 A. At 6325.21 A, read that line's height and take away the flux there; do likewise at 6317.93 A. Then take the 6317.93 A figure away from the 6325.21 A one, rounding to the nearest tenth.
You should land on 6.1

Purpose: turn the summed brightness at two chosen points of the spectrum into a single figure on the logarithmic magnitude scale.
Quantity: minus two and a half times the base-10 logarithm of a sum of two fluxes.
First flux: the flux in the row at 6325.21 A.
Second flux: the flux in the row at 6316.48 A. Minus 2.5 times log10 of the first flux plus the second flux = -6.98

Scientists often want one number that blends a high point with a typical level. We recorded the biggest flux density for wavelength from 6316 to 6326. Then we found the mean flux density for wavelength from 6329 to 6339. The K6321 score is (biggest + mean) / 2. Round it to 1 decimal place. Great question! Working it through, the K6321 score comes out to 308.4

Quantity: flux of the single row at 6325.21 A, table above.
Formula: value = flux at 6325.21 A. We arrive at 306.2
